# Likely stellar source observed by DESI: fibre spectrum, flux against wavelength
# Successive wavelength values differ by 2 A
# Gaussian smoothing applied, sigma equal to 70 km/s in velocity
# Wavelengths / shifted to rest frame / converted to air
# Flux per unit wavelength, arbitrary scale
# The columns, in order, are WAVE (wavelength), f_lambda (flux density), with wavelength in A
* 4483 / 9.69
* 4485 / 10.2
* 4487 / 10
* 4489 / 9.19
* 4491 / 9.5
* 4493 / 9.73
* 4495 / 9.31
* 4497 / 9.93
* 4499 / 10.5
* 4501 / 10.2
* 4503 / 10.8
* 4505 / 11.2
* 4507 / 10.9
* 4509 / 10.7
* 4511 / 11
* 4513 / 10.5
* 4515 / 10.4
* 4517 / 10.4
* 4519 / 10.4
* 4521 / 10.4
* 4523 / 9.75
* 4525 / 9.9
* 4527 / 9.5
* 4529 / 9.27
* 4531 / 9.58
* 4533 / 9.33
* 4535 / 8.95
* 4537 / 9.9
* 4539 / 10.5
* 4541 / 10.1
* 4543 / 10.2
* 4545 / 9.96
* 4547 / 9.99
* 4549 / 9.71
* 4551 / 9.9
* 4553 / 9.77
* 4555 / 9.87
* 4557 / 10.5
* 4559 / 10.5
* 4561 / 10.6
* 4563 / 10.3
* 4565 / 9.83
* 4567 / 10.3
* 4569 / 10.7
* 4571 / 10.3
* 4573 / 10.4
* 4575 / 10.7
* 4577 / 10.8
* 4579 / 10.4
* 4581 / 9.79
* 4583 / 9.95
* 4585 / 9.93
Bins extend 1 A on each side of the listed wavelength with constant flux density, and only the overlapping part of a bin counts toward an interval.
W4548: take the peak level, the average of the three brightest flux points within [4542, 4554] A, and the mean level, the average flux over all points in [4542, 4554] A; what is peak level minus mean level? 0.13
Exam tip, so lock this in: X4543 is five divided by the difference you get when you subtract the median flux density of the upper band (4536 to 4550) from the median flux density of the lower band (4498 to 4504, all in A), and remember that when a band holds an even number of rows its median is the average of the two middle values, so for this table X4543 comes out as 10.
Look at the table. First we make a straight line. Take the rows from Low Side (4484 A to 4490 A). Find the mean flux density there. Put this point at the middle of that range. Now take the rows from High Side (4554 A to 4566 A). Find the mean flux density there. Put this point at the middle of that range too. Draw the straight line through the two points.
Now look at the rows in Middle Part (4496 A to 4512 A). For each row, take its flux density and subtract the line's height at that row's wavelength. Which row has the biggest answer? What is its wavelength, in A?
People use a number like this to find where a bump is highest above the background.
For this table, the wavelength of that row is 4505 A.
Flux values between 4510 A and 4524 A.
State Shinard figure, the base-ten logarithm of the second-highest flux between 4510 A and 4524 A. 1.021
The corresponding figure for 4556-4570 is 1.025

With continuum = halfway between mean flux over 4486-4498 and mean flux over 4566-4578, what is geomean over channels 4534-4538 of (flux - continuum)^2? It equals 0.19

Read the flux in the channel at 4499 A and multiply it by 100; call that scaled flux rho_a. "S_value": 1050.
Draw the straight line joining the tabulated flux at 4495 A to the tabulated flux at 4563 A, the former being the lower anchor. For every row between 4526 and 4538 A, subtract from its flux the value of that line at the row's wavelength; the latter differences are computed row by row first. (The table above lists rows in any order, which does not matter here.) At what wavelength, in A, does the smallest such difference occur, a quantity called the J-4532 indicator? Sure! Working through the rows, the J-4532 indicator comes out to 4535 A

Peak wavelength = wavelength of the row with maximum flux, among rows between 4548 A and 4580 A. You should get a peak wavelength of 4577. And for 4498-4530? 4505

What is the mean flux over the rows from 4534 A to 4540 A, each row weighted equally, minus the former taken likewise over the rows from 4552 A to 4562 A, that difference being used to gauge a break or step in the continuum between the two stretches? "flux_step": -0.46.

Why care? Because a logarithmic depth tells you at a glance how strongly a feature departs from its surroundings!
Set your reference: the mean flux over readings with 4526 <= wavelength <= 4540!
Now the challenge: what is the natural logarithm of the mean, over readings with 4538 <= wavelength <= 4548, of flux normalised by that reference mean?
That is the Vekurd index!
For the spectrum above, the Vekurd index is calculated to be 0.058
